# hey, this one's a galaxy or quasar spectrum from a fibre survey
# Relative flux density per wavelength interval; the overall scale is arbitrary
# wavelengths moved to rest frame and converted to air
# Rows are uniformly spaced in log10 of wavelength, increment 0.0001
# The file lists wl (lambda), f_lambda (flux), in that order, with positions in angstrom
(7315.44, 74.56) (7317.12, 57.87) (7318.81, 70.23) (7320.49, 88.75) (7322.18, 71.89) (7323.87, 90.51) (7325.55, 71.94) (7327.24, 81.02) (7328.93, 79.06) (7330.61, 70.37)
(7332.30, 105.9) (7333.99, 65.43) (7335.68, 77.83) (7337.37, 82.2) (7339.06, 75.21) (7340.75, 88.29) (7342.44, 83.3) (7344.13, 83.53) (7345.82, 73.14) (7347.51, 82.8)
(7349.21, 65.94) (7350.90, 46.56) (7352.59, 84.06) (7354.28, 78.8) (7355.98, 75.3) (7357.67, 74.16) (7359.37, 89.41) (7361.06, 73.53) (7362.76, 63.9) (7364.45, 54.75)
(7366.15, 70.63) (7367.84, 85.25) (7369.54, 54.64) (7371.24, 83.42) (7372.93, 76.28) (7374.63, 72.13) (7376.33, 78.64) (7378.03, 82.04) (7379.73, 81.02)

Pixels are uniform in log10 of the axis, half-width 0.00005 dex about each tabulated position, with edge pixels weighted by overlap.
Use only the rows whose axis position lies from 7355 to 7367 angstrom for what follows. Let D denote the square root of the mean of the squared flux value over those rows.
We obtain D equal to 72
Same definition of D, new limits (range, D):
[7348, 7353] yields 67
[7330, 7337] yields 81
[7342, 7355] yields 76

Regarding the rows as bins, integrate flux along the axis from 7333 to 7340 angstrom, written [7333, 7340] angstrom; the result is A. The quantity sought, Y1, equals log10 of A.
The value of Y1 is 2.73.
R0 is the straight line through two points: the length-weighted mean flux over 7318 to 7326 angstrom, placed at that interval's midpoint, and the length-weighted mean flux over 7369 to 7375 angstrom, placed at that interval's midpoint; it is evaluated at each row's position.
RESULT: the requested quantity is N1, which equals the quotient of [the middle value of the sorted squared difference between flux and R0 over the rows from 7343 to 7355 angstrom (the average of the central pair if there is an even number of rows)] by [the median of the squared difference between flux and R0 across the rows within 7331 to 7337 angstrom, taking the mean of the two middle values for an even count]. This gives 0.4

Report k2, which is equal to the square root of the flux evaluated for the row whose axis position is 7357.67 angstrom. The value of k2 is 8.6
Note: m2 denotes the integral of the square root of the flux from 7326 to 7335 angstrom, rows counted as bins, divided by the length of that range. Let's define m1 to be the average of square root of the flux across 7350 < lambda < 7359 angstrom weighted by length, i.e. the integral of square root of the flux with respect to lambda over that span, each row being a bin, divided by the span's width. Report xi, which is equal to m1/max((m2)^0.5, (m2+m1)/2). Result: 0.98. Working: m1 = 8.48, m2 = 8.91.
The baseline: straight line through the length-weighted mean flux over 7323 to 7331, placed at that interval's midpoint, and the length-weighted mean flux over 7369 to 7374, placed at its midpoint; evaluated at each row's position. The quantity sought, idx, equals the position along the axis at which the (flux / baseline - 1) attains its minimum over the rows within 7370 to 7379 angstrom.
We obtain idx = 7374.63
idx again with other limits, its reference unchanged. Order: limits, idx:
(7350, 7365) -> 7350.90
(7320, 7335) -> 7333.99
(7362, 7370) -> 7364.45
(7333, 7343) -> 7333.99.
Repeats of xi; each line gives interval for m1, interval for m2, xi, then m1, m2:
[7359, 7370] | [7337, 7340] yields 0.97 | 8.34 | 8.85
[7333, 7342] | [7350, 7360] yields 1.02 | 8.84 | 8.58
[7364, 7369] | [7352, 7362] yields 0.97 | 8.36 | 8.87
